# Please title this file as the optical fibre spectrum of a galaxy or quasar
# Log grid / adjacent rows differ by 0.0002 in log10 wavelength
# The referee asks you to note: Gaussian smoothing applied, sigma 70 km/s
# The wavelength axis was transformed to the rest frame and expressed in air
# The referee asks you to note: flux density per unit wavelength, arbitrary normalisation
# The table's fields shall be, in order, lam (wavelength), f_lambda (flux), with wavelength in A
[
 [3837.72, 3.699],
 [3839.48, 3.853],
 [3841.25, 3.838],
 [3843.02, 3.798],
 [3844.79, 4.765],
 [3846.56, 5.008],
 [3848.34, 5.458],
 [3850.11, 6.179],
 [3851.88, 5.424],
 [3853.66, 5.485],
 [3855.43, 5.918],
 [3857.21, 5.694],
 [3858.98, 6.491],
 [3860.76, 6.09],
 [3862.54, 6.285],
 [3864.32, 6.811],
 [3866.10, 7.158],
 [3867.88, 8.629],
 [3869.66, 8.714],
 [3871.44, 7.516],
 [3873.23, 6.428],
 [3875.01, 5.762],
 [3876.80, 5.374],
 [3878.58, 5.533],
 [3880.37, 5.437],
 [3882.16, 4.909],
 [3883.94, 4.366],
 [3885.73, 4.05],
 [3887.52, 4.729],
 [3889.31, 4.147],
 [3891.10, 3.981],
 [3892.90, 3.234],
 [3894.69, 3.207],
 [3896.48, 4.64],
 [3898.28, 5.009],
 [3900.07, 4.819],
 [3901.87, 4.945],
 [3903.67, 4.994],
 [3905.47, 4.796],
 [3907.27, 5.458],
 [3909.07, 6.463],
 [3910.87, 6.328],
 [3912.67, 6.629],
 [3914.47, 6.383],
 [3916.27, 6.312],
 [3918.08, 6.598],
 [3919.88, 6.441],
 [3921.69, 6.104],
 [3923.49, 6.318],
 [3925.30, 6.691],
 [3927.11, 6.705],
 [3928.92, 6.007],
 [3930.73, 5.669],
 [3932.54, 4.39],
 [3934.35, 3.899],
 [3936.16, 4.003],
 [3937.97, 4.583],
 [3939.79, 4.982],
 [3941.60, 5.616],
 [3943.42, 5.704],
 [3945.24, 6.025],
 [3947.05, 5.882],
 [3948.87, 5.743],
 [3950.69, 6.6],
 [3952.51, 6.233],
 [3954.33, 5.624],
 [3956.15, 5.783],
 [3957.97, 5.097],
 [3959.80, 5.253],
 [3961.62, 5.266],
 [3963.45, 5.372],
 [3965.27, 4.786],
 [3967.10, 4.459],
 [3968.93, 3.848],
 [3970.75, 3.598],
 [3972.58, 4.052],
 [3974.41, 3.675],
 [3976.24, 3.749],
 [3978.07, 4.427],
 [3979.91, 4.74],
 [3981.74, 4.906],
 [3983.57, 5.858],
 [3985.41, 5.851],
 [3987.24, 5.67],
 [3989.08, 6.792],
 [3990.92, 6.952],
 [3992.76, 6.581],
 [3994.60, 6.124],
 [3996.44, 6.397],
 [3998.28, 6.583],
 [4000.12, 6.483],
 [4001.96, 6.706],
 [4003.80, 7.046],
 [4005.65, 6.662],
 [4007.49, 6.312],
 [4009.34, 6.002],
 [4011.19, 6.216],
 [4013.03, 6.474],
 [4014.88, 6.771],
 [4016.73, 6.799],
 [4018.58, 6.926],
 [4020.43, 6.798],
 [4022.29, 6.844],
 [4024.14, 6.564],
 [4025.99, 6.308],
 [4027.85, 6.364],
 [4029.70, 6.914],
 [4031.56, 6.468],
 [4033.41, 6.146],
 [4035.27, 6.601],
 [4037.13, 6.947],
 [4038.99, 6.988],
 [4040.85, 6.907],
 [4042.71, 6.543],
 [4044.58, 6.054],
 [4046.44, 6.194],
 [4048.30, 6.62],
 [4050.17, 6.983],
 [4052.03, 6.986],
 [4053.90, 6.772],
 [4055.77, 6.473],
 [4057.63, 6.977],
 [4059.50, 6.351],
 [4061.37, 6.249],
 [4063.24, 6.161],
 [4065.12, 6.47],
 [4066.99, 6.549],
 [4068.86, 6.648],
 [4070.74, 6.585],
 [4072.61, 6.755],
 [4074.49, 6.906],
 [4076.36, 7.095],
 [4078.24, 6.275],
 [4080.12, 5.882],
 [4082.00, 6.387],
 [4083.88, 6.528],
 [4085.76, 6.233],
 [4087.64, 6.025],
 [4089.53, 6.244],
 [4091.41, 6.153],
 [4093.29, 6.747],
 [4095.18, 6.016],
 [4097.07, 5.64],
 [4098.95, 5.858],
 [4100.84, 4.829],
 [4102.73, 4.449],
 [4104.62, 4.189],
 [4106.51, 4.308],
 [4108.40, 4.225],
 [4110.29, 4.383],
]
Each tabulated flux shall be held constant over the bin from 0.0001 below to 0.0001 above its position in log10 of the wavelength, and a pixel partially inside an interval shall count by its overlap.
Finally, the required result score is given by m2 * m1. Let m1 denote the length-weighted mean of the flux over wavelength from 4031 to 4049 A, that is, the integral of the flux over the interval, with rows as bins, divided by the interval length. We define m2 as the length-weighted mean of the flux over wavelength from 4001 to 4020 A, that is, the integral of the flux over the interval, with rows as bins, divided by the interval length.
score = 43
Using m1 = 6.5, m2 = 6.6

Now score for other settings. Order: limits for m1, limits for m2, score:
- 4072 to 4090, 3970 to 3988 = 30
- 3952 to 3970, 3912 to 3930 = 33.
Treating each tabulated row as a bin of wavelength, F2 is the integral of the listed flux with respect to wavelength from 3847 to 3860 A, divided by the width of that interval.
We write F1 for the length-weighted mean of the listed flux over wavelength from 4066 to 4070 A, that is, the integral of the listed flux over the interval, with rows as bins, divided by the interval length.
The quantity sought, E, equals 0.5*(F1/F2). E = 0.57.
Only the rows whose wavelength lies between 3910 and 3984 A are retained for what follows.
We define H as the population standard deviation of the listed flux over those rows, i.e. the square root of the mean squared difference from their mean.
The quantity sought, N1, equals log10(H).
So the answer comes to -0.02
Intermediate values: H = 0.96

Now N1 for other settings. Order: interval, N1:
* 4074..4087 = -0.42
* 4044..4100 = -0.43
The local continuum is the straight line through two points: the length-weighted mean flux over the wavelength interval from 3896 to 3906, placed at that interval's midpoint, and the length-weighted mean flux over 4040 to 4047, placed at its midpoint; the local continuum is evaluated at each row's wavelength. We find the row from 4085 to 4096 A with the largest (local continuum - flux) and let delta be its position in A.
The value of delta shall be 4095.18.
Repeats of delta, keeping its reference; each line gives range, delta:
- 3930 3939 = 3934.35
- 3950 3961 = 3957.97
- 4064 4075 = 4065.12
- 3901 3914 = 3905.47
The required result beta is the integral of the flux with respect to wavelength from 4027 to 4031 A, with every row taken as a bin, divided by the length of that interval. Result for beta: 6.6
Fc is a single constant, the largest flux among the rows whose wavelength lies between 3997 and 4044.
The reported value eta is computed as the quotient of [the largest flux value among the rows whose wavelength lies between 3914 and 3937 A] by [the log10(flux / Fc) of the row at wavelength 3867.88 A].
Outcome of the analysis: 76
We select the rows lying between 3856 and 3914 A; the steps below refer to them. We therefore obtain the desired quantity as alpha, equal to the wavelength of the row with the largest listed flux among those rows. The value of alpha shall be 3869.66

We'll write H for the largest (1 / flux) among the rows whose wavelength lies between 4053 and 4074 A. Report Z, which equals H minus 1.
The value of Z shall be -0.838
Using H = 0.162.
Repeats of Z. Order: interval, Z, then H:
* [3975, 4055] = -0.733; 0.267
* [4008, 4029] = -0.833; 0.167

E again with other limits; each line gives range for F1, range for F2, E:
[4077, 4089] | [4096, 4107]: 0.63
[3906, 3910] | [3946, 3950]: 0.50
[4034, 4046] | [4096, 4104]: 0.64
